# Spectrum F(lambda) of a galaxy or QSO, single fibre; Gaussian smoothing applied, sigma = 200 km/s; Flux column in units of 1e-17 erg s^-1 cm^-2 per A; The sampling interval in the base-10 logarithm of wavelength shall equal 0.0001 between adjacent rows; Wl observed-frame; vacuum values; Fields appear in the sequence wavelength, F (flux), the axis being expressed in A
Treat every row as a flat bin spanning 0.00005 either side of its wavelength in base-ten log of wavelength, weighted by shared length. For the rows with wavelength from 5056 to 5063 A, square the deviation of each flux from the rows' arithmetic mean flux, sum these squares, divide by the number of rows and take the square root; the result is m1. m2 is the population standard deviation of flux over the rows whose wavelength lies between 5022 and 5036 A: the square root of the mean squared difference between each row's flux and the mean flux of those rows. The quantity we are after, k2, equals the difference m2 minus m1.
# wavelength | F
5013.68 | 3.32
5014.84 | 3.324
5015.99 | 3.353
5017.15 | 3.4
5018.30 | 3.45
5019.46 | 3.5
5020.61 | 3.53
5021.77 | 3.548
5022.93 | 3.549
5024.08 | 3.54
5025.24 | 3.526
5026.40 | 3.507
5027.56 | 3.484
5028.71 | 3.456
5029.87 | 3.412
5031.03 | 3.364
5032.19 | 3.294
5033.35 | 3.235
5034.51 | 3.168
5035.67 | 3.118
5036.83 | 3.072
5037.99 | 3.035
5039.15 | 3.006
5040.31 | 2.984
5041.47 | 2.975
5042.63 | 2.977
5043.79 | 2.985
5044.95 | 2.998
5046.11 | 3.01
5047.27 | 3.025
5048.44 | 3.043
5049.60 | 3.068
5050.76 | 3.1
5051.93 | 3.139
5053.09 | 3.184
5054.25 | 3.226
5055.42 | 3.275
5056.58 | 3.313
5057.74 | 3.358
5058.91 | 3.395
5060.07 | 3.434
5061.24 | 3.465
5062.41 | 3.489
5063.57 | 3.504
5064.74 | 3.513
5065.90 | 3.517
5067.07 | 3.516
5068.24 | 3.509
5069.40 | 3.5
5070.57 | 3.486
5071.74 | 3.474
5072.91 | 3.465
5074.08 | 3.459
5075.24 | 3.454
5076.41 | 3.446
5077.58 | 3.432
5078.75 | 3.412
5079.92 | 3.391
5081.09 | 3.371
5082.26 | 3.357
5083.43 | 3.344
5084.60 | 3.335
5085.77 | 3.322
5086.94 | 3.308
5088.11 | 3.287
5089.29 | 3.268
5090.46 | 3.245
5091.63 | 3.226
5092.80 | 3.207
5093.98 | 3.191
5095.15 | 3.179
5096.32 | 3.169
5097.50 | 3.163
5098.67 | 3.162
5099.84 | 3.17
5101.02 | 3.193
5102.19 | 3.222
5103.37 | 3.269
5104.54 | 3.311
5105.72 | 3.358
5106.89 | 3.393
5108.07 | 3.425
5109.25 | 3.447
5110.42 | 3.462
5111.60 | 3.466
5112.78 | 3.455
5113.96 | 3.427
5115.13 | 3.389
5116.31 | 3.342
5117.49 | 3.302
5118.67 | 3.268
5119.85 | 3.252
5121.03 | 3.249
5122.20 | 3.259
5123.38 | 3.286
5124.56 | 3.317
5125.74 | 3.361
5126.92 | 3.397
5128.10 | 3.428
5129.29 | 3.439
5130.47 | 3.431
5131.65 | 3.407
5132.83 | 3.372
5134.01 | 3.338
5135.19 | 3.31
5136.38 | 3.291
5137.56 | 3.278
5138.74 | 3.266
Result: 0.08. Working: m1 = 0.061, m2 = 0.14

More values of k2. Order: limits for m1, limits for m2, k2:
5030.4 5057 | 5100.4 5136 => -0.04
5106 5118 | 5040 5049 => -0.03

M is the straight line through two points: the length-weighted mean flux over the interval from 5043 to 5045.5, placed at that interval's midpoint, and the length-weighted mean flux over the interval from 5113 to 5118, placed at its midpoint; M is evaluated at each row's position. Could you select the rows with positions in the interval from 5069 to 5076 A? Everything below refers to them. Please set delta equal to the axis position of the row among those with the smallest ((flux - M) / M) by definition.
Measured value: 5075.24 A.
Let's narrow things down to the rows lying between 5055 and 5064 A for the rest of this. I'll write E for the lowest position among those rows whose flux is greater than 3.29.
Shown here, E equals 5056.58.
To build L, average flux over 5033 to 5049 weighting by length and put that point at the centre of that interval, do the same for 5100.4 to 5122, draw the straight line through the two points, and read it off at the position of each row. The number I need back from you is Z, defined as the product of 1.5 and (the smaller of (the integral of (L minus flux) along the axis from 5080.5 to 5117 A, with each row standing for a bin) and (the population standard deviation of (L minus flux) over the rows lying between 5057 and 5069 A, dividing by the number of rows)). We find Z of -0.8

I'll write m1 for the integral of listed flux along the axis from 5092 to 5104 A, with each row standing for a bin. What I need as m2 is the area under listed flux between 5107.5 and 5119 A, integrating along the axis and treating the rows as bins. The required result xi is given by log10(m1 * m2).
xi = 3.18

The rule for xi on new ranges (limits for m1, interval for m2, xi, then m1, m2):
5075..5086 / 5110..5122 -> 3.18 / 37.2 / 40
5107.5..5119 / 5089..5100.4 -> 3.15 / 39.1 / 36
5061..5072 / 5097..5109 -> 3.18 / 38.5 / 39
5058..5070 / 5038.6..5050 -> 3.16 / 41.8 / 34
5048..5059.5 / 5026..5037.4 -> 3.14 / 37.0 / 38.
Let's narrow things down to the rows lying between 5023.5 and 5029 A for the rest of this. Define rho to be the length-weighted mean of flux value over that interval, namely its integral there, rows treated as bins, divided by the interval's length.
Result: 3.51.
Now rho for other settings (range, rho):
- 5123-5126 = 3.32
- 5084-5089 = 3.31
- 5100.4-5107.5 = 3.29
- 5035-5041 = 3.04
